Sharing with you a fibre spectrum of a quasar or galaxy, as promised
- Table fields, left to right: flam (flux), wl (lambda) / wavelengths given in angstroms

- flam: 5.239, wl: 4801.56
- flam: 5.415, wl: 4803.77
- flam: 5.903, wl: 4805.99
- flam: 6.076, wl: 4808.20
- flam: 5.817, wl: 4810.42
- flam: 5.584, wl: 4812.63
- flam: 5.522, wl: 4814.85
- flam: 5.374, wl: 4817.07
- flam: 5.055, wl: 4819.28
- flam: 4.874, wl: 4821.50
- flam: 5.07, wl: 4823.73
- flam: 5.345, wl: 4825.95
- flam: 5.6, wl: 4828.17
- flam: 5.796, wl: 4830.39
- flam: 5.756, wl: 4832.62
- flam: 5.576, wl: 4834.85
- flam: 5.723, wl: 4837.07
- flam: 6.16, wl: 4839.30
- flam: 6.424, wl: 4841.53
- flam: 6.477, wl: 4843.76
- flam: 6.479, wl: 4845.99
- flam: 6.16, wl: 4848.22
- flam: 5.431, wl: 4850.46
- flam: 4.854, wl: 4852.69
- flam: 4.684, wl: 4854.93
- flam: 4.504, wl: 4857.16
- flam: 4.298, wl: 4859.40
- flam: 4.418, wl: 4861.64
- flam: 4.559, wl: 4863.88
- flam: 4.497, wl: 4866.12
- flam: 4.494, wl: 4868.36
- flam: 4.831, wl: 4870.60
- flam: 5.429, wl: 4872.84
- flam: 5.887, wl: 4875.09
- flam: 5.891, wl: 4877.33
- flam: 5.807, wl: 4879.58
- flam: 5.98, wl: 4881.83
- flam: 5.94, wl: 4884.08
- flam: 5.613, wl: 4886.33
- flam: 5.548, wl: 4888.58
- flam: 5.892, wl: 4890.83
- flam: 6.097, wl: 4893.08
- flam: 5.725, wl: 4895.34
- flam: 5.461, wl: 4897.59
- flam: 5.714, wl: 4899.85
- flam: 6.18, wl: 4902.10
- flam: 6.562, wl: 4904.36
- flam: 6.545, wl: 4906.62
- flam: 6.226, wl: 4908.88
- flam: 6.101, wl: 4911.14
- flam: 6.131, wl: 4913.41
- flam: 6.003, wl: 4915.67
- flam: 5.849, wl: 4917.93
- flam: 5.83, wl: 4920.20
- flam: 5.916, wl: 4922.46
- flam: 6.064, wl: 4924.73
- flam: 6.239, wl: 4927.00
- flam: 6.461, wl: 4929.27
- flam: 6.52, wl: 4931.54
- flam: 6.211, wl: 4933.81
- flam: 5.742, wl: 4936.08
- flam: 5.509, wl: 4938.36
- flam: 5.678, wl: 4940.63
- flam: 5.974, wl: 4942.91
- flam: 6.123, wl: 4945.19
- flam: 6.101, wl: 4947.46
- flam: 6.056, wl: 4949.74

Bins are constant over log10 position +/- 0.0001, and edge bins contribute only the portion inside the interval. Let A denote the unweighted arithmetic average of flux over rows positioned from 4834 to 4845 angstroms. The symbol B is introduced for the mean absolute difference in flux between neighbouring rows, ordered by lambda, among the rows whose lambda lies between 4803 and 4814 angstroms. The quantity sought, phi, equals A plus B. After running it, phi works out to 6.36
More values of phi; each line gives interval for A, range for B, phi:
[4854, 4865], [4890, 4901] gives 4.77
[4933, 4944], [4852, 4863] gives 5.99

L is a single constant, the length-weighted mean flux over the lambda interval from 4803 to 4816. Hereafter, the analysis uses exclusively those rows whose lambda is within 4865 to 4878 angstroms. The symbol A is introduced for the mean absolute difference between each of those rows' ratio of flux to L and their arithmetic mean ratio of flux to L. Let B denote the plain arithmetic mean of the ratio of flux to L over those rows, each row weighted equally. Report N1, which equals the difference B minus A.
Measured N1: 0.81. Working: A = 0.099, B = 0.90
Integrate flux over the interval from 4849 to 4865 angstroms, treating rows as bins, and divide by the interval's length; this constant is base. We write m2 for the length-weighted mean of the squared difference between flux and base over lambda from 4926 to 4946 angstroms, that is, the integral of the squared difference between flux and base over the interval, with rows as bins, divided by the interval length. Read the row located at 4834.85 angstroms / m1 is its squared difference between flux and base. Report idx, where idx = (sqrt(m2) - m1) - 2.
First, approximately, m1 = 0.75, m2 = 1.9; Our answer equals -1.4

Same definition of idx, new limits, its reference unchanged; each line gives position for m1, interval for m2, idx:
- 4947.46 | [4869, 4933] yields -2.7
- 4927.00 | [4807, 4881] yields -3.4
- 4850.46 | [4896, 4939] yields -1.1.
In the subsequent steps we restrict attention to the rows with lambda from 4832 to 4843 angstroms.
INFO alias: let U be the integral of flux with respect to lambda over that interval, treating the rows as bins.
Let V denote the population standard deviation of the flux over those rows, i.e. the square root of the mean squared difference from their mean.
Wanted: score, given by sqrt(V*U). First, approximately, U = 65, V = 0.31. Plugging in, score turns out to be 4.5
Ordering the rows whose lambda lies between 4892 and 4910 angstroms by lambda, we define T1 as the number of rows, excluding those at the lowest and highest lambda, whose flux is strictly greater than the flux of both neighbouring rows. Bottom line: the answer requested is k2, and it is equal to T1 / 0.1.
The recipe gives 10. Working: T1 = 1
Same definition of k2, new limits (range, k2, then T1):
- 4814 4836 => 10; 1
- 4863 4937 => 60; 6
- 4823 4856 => 20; 2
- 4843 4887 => 40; 4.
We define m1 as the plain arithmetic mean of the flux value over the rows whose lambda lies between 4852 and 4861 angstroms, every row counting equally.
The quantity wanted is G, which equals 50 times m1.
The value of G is 229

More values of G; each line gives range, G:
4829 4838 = 286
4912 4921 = 298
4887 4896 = 291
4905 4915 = 313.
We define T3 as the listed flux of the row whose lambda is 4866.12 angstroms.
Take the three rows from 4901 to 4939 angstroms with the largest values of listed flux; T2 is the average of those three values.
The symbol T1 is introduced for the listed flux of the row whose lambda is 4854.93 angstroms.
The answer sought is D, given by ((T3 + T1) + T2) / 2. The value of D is 7.86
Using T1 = 4.684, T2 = 6.54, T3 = 4.497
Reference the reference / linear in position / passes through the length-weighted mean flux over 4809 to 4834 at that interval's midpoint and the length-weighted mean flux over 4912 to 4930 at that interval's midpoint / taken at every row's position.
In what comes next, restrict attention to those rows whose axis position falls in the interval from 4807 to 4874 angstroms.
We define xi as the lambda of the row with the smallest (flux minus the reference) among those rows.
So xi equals 4859.40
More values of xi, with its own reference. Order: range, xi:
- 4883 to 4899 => 4897.59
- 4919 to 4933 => 4920.20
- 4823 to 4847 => 4823.73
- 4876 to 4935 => 4897.59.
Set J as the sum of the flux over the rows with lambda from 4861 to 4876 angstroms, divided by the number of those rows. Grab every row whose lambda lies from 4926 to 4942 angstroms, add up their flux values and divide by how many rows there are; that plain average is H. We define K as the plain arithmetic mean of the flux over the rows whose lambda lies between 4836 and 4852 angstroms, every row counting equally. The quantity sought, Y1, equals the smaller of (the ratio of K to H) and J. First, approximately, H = 6.05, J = 4.9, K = 6.12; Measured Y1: 1.01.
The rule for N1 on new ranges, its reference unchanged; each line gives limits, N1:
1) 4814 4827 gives 0.87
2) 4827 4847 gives 0.99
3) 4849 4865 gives 0.77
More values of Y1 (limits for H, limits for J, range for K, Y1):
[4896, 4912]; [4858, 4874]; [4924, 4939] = 1.00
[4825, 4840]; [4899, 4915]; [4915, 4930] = 1.06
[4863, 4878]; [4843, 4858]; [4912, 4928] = 1.18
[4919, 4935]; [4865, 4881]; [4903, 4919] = 1.00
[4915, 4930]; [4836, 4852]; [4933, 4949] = 0.98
